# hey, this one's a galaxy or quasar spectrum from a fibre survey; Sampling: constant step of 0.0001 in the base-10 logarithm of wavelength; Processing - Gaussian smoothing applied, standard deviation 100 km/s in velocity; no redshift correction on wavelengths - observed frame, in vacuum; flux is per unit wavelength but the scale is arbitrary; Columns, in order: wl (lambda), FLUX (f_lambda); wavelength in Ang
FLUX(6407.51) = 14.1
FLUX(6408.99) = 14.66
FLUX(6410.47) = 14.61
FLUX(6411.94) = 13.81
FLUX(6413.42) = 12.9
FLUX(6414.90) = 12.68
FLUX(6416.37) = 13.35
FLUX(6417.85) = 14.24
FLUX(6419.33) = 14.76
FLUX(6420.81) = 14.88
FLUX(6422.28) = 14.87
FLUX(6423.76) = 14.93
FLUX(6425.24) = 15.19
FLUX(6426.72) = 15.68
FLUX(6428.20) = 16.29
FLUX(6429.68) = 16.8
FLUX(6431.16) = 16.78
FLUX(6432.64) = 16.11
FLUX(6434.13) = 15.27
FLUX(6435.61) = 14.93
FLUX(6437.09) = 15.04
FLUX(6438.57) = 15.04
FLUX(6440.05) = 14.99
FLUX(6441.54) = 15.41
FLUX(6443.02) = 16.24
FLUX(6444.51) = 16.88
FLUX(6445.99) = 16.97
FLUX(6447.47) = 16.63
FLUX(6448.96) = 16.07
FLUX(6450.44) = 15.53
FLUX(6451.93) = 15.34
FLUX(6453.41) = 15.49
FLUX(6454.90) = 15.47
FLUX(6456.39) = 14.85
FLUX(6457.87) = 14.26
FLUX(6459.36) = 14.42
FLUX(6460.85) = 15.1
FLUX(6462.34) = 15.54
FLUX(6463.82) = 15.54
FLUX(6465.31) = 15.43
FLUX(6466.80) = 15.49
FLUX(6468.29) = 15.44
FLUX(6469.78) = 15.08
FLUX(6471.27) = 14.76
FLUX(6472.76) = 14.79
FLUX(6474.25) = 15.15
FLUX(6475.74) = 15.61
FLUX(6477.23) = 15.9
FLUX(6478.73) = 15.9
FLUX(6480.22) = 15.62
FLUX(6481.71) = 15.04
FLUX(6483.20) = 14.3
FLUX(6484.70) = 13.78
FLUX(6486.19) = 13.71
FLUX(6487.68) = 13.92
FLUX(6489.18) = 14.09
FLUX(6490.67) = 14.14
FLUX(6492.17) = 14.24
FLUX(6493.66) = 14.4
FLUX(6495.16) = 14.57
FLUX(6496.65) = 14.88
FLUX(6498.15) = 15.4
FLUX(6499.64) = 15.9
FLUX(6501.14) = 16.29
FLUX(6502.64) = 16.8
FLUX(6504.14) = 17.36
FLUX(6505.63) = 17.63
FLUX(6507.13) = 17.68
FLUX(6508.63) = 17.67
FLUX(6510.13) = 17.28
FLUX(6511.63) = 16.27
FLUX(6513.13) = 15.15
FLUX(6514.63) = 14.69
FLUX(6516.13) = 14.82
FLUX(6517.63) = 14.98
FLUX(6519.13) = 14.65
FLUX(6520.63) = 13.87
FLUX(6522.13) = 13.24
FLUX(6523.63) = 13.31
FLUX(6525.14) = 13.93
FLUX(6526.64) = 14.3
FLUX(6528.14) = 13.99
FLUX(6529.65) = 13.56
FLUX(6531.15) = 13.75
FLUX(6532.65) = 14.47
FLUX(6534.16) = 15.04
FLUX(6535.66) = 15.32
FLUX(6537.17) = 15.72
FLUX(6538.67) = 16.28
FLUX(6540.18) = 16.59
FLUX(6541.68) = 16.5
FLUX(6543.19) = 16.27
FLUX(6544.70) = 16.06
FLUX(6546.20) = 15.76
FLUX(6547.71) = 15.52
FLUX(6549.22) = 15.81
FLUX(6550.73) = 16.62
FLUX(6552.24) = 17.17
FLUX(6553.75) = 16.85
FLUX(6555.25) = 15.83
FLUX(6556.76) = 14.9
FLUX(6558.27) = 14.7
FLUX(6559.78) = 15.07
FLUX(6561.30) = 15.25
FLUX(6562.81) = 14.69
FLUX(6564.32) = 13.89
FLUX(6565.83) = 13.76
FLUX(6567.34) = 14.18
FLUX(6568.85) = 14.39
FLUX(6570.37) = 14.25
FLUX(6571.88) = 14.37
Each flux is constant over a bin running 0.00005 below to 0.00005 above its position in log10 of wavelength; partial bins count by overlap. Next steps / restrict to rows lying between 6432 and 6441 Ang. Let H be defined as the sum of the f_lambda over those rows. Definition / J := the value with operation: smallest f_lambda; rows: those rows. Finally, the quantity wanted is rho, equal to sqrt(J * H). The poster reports 37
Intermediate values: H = 91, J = 14.93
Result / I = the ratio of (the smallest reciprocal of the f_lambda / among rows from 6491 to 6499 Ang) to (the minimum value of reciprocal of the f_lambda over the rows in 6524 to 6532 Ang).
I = 0.93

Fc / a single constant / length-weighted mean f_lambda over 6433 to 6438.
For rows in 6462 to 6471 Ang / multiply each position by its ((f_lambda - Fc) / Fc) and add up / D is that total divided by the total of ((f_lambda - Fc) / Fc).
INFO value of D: 6464.9 Ang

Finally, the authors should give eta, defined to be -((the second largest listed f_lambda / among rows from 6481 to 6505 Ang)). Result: -16.8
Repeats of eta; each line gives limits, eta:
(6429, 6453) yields -16.9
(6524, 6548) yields -16.5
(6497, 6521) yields -17.7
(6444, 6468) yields -16.9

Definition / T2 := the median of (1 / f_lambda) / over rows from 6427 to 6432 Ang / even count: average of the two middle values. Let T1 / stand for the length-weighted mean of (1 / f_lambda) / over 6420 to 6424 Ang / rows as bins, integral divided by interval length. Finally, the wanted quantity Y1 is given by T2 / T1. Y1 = 0.89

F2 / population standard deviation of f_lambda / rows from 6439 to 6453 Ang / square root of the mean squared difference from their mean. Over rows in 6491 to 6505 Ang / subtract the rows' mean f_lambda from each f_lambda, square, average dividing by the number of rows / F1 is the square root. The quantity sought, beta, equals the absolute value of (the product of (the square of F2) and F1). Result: 0.5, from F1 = 1.05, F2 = 0.68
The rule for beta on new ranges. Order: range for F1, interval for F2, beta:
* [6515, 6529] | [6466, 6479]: 0.1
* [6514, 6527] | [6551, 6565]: 0.6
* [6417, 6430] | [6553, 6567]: 0.6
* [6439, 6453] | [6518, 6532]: 0.1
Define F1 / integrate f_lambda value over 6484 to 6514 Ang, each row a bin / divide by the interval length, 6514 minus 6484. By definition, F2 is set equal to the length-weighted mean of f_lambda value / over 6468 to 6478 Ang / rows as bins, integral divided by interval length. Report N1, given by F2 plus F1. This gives 30.8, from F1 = 15.56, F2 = 15.2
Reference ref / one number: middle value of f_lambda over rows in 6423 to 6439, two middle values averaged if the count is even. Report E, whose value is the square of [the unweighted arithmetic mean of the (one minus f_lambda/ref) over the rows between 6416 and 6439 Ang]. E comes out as 0.0000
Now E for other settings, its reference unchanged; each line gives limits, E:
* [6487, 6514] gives 0.0010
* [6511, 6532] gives 0.0039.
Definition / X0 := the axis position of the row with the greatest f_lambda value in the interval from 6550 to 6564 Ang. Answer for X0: 6552.24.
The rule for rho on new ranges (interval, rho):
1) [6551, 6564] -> 43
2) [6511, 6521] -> 38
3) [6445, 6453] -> 35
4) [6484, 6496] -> 39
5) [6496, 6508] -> 44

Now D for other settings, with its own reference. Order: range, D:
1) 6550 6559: 6552.0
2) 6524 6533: 6528.8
